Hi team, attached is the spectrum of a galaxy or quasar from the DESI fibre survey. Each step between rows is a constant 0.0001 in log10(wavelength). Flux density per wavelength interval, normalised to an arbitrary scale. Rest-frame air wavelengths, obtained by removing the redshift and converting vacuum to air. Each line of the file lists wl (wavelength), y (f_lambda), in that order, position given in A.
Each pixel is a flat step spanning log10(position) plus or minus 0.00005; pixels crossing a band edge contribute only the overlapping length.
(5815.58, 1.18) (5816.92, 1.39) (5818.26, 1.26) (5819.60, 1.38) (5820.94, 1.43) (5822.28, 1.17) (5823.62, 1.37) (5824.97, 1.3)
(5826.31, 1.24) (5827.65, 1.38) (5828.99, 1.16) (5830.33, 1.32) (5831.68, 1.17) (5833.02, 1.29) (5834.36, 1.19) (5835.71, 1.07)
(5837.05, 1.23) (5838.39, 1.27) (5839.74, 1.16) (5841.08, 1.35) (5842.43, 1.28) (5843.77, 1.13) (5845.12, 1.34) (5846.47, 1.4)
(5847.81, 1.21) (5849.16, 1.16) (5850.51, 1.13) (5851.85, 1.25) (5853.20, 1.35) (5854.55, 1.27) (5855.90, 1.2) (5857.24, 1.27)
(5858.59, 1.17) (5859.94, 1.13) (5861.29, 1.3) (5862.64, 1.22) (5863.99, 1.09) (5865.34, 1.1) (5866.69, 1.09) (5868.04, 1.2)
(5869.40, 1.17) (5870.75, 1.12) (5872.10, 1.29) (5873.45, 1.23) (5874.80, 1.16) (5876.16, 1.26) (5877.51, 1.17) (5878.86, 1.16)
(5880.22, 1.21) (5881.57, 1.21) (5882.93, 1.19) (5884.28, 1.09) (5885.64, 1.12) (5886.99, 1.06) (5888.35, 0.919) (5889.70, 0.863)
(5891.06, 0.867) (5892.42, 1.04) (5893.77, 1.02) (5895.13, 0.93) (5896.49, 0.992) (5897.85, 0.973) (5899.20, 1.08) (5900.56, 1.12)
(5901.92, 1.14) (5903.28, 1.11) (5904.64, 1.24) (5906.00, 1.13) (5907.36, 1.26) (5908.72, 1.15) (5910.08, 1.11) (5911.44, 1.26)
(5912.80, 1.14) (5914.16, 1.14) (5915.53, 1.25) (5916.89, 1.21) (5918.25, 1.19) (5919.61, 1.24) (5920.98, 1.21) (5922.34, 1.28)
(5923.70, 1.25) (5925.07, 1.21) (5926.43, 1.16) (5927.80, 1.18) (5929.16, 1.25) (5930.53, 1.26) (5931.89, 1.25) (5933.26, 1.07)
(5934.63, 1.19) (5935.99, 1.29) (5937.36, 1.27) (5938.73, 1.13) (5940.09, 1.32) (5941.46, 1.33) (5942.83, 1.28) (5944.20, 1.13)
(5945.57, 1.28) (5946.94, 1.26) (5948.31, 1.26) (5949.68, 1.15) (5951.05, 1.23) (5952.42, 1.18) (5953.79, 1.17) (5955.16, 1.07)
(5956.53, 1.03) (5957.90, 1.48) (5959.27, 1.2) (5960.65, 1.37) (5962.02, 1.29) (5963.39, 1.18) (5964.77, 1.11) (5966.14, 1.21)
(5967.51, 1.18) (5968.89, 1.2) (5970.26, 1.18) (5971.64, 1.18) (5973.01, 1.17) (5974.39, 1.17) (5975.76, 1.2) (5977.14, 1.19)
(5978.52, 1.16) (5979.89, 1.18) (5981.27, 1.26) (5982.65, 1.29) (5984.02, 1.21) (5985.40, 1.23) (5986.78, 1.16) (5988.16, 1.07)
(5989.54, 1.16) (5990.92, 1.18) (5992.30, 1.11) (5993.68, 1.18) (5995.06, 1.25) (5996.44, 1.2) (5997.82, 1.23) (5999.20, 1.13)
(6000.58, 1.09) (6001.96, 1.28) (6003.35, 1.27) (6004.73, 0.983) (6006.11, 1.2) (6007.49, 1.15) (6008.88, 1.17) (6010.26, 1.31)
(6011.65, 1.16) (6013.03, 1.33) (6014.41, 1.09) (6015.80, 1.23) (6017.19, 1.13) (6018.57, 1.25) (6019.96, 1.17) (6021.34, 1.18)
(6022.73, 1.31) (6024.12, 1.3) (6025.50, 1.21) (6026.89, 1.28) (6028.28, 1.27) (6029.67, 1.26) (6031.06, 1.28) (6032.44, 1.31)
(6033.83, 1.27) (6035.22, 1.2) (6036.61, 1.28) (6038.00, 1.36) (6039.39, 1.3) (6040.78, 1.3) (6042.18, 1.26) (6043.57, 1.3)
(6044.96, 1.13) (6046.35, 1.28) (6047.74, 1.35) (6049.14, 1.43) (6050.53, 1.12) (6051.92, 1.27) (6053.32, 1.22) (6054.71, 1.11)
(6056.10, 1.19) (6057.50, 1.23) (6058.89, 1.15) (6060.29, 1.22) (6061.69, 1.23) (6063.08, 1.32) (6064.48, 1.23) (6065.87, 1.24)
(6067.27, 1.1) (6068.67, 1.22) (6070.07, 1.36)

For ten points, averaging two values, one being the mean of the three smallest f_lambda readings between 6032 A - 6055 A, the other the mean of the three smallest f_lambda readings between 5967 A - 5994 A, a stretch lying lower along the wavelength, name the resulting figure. 1.12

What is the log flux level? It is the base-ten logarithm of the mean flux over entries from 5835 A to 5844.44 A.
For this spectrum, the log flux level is 0.084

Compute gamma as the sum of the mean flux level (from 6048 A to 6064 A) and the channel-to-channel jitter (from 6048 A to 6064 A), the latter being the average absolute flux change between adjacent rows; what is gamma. 1.33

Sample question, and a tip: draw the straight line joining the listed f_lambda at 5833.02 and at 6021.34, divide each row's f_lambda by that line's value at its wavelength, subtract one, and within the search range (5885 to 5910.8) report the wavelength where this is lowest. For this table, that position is 5889.70 A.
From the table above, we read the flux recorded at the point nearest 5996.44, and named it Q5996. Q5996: 1.2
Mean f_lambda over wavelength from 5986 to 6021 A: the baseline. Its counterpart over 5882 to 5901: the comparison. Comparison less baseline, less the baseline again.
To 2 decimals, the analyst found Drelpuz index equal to -1.34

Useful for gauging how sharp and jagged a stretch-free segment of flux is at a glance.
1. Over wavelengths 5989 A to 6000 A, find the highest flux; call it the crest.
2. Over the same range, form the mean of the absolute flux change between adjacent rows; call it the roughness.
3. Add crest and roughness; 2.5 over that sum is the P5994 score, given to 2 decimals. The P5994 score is 1.91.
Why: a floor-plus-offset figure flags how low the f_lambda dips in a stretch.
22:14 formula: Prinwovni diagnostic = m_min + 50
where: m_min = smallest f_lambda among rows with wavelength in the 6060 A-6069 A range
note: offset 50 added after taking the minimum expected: 51.10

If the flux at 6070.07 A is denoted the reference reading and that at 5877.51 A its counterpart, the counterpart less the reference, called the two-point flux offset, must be -0.19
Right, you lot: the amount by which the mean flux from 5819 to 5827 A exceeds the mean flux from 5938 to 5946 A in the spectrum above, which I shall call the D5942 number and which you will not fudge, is 0.070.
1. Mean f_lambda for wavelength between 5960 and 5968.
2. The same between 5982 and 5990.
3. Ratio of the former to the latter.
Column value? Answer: 1.03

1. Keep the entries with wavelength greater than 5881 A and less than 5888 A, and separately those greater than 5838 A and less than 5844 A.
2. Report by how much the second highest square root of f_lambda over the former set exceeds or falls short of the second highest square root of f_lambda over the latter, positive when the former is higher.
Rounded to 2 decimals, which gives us -0.04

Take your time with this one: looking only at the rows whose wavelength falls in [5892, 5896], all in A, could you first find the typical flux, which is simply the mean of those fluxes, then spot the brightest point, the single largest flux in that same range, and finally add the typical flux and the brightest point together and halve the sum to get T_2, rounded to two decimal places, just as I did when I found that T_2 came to 1.02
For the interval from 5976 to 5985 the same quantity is 1.25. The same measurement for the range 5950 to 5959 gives 1.34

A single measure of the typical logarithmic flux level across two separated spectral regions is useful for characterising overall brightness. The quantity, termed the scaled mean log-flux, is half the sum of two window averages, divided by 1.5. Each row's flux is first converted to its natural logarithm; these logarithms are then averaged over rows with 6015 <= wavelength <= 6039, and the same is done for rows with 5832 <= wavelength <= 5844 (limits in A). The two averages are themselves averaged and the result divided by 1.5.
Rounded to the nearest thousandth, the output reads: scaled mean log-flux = 0.140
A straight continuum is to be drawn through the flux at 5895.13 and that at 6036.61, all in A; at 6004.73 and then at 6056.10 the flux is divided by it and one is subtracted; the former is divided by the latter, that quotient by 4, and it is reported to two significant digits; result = 0.44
